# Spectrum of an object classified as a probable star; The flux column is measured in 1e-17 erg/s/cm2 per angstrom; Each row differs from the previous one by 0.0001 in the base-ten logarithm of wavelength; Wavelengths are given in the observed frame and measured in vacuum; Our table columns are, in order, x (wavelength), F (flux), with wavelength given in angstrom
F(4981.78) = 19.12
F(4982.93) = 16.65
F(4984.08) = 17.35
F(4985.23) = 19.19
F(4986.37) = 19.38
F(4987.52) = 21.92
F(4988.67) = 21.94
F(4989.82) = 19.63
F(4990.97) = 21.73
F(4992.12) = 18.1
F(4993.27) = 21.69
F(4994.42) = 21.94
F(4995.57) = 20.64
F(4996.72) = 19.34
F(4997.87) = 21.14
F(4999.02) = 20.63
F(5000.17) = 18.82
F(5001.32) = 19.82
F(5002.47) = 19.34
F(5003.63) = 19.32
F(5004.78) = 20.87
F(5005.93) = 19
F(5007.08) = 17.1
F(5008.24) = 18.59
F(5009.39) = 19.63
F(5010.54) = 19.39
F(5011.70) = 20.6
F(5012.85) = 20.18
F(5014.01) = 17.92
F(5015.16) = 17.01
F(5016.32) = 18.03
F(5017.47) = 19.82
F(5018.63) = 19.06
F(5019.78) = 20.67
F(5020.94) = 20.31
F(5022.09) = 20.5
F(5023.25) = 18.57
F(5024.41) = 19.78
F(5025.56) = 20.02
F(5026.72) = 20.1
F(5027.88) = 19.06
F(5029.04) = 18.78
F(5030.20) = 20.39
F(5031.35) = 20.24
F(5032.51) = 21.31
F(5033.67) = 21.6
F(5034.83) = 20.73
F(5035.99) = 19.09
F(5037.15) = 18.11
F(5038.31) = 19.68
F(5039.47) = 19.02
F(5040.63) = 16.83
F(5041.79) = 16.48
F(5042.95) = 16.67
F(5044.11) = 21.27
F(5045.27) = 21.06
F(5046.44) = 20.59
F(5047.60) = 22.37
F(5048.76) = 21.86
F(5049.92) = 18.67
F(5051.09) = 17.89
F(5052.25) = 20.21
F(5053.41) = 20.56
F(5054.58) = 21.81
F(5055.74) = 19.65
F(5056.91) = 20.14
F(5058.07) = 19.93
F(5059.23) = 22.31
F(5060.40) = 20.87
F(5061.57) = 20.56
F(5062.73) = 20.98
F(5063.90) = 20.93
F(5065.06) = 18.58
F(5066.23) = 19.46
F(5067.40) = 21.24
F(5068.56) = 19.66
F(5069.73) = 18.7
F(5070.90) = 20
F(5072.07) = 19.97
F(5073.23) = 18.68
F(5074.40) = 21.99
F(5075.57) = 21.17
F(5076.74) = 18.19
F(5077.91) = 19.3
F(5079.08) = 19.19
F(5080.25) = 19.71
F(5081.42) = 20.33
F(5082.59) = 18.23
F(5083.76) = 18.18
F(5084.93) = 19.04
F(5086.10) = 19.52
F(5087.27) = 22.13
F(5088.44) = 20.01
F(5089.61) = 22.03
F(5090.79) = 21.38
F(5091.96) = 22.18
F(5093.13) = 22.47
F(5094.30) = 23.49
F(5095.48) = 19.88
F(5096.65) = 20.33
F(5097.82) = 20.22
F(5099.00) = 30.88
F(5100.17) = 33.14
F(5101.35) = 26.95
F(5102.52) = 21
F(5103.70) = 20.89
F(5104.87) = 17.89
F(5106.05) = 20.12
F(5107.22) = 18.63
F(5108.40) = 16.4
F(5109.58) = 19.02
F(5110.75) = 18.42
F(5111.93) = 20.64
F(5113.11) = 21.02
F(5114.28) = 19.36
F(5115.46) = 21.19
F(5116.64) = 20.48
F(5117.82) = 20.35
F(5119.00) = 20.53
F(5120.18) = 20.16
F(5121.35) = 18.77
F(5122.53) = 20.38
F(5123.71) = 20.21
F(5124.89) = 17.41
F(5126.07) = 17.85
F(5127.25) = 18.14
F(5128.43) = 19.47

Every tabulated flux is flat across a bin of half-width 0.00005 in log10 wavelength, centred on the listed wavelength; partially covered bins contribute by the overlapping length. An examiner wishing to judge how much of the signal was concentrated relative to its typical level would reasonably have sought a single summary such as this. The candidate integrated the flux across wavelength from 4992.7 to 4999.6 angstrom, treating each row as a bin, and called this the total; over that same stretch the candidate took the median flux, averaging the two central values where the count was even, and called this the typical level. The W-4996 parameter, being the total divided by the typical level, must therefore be 6.90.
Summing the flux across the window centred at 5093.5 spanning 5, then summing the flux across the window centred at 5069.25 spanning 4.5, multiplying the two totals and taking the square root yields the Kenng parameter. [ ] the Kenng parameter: 83.7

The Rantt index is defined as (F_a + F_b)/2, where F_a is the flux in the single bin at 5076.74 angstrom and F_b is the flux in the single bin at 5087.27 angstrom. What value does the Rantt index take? 20.2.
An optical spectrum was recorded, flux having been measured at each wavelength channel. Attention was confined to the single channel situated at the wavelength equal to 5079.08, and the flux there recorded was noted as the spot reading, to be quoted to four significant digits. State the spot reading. 19.19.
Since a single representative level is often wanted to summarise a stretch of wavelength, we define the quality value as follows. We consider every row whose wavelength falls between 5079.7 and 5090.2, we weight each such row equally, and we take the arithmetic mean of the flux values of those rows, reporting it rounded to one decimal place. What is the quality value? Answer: 19.9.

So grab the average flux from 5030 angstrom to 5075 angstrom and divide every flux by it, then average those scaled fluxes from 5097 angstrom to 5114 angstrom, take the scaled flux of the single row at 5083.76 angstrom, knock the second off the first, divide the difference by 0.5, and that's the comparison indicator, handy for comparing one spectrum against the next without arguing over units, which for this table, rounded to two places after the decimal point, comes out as 0.36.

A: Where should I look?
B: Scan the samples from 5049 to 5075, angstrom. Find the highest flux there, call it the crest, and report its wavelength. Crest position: 5059.23 angstrom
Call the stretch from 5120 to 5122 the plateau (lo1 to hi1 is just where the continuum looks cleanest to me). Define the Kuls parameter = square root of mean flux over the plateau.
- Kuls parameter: 4.41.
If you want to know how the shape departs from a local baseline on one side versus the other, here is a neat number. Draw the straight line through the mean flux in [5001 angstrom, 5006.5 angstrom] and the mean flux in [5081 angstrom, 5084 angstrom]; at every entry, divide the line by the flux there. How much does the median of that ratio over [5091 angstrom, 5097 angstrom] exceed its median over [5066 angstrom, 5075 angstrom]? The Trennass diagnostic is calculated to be -0.11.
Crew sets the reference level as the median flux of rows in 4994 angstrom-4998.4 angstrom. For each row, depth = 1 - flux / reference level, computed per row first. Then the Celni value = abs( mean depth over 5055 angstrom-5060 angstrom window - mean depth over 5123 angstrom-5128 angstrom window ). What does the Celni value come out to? 0.10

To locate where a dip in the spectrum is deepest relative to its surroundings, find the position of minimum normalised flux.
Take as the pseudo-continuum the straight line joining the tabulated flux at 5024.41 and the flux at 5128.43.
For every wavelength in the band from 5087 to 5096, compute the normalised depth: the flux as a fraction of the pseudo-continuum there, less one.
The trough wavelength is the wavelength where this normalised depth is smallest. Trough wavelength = 5095.48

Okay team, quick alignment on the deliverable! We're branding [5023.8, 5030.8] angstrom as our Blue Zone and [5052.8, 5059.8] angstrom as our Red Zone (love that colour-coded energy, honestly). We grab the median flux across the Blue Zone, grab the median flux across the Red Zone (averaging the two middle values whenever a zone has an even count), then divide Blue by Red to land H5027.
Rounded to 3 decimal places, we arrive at 0.978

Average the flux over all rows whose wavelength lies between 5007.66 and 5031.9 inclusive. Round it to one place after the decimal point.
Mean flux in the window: 19.5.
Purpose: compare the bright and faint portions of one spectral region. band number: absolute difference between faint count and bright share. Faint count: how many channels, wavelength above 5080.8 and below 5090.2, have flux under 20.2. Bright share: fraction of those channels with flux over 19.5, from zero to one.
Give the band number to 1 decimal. 4.4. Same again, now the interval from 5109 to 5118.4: 2.4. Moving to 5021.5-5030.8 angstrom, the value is 5.4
